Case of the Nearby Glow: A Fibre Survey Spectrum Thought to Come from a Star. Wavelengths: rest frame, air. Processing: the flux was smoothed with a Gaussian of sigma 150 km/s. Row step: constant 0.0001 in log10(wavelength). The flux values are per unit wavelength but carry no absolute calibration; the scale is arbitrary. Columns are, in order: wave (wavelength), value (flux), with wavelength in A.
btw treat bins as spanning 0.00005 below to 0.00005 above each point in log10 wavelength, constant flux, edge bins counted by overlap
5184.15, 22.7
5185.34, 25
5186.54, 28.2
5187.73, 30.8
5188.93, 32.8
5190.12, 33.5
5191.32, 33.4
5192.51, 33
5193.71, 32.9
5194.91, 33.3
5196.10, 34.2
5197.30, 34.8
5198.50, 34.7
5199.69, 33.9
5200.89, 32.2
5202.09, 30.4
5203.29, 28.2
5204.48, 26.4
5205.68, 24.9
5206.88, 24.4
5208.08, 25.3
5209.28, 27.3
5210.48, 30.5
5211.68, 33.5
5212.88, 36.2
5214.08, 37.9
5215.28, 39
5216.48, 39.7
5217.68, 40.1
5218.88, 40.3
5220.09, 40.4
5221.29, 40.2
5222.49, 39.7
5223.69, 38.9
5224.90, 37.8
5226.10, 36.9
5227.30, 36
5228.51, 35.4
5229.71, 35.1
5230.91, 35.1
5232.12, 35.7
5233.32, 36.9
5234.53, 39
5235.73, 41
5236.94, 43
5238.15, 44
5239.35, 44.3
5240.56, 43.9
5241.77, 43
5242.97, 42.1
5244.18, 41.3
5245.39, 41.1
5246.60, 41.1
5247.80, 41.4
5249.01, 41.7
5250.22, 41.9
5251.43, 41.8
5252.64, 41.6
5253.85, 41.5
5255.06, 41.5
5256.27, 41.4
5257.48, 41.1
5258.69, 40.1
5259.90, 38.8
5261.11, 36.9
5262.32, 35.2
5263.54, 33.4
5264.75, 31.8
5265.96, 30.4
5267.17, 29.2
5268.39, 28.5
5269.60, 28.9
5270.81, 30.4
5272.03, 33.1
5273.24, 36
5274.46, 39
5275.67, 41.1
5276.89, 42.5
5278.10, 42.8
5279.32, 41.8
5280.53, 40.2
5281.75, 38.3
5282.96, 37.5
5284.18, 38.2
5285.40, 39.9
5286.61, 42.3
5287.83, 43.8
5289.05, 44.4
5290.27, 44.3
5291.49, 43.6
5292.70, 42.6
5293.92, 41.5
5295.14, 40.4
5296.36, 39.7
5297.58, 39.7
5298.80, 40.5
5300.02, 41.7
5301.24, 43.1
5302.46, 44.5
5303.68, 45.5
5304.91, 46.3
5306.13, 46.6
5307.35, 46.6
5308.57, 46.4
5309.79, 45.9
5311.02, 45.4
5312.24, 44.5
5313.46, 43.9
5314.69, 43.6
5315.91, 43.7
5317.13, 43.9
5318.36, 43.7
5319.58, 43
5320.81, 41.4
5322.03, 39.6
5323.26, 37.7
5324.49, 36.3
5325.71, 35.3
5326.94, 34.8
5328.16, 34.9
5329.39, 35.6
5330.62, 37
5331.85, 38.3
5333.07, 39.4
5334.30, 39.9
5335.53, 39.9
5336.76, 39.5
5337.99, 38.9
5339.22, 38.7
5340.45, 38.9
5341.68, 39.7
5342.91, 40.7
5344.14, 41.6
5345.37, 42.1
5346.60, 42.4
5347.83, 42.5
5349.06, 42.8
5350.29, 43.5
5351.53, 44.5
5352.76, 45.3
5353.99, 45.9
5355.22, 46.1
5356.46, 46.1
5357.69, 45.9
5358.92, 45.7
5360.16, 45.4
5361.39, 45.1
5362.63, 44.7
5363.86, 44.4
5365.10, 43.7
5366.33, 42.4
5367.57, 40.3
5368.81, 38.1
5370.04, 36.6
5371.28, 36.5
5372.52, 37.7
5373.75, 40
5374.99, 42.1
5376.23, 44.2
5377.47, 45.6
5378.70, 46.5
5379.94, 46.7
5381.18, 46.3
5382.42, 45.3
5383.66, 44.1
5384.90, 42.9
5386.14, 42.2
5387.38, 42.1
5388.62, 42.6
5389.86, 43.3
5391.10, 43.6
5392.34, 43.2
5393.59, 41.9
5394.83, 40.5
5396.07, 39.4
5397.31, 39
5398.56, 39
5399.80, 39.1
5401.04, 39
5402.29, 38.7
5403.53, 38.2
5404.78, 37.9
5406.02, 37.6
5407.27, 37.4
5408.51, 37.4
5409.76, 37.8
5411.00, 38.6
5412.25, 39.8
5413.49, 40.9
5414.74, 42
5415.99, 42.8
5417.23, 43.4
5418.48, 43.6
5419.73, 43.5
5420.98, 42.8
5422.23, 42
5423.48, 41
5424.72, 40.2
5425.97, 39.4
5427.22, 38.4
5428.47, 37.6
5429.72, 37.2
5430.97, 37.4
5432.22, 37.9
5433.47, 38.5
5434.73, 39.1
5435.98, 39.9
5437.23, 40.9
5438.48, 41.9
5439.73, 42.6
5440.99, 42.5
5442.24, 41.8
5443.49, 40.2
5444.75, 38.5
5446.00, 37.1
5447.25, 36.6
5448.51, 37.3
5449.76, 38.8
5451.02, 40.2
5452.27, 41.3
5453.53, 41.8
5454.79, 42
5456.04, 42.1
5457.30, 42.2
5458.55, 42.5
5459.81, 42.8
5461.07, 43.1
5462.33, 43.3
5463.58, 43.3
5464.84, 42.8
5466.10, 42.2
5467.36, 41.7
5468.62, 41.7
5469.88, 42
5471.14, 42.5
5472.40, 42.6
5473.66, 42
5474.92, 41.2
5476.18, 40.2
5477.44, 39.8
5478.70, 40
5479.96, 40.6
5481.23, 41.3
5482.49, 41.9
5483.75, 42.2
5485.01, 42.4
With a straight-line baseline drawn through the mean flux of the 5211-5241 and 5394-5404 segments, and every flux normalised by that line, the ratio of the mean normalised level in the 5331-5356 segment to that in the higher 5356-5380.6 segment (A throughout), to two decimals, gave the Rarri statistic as 0.97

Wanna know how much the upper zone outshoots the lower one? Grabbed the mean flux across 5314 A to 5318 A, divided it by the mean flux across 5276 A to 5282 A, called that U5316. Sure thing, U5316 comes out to 1.06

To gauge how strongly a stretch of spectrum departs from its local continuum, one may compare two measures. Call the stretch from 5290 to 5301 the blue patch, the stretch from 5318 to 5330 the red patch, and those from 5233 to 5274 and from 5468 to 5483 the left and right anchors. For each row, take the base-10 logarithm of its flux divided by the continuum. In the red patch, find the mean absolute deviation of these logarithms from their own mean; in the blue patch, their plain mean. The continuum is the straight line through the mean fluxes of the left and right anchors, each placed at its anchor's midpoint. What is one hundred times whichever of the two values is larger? 3.3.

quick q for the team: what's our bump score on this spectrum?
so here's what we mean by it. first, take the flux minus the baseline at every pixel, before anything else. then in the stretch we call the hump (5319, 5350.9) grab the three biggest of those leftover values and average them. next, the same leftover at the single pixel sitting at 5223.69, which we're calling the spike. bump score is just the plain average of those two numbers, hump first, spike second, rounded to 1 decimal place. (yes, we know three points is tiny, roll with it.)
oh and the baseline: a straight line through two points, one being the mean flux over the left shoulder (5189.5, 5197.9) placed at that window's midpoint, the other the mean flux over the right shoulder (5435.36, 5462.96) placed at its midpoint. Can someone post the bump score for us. 4.9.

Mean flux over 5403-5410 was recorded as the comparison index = 37.7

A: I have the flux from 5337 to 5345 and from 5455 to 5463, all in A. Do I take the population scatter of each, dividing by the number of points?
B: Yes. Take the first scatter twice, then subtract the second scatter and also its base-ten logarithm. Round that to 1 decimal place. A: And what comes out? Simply 2.1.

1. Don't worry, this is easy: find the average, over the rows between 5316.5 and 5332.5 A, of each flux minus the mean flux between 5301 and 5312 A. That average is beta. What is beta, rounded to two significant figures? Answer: -7.0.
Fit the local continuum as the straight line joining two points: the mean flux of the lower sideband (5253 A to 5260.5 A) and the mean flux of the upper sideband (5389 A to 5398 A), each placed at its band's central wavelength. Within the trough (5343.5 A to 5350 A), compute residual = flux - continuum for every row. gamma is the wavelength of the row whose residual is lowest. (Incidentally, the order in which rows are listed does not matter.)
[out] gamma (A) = 5344.14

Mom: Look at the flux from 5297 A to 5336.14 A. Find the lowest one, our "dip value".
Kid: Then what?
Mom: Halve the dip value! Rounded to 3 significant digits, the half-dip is 17.4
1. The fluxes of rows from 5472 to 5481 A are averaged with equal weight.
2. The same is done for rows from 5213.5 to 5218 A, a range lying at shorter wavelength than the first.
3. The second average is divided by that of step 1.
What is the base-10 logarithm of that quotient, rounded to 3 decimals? -0.019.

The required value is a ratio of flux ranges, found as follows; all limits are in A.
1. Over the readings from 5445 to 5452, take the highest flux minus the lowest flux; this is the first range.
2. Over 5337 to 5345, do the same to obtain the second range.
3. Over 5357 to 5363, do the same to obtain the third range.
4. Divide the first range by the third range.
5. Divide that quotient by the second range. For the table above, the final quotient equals 1.03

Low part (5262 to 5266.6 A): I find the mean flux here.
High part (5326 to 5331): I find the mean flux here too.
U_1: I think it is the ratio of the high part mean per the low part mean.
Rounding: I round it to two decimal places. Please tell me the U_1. 1.09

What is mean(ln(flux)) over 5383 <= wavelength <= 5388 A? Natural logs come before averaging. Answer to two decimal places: 3.76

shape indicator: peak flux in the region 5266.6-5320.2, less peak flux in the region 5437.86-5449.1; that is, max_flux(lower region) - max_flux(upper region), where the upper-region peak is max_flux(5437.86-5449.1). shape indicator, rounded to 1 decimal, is 4.0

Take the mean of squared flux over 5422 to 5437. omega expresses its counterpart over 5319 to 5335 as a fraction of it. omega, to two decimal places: 0.95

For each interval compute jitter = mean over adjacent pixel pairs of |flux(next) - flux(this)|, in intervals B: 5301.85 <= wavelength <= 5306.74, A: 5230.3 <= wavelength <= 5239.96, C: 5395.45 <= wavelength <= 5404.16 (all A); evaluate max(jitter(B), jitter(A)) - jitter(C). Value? 1.1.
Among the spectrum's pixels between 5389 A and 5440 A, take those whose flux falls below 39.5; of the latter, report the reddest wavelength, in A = 5434.73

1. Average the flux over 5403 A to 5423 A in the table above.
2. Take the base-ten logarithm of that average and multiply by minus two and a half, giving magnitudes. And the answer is -4.015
